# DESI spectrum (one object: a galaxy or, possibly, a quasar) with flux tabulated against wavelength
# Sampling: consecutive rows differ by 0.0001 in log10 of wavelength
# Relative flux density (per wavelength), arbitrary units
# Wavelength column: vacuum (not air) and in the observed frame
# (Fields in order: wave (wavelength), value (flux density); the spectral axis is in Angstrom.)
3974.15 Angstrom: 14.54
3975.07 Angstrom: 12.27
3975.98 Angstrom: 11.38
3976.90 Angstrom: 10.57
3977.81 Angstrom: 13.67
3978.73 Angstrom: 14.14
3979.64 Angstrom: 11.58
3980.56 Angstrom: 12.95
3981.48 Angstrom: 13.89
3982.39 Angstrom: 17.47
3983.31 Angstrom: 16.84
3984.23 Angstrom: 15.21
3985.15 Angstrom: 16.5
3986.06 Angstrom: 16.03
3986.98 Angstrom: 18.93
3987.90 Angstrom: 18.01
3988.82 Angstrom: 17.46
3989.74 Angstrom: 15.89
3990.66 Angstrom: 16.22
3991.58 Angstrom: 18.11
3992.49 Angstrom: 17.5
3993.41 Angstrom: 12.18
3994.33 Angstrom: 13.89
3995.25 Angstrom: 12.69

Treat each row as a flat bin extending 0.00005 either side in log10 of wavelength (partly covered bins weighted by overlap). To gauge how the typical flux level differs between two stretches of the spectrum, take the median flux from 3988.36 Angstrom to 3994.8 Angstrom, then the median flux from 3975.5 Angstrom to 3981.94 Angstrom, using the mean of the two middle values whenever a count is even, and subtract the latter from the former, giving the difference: 3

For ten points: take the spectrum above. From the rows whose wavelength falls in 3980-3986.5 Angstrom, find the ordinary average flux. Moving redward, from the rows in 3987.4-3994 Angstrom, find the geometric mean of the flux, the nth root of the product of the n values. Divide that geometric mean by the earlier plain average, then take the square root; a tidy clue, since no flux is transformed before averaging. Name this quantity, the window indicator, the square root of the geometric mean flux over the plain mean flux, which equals 1.03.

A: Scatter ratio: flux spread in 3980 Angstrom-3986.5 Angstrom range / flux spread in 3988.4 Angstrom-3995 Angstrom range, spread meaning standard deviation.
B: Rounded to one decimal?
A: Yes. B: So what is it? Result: 0.8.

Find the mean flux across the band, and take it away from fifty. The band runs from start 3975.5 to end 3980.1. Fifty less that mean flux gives 37.7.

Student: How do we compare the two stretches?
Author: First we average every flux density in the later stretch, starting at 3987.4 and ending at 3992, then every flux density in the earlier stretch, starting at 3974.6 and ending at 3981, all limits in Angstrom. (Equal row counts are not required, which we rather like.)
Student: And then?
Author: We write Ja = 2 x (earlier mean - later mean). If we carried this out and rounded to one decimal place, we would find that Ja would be -9.5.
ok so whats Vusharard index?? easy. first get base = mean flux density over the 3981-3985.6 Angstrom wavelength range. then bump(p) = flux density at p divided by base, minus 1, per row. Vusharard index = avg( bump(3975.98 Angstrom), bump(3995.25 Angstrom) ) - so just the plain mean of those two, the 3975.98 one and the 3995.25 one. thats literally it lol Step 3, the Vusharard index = -0.25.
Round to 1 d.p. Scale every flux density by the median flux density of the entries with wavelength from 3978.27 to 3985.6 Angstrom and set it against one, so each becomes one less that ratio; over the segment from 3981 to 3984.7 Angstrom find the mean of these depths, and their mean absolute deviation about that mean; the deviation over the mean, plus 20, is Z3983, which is 18.9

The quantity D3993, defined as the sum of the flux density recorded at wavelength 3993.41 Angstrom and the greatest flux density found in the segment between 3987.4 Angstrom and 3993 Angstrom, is 30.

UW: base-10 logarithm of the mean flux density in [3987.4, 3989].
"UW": 1.25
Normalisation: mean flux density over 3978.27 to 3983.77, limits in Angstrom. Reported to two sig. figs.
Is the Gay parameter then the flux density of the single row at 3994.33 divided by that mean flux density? 0.96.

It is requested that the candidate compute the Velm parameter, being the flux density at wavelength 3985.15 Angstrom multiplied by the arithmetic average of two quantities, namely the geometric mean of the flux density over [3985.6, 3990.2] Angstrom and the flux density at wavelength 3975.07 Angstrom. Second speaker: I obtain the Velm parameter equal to 243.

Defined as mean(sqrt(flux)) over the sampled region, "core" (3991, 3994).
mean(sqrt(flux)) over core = 3.98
